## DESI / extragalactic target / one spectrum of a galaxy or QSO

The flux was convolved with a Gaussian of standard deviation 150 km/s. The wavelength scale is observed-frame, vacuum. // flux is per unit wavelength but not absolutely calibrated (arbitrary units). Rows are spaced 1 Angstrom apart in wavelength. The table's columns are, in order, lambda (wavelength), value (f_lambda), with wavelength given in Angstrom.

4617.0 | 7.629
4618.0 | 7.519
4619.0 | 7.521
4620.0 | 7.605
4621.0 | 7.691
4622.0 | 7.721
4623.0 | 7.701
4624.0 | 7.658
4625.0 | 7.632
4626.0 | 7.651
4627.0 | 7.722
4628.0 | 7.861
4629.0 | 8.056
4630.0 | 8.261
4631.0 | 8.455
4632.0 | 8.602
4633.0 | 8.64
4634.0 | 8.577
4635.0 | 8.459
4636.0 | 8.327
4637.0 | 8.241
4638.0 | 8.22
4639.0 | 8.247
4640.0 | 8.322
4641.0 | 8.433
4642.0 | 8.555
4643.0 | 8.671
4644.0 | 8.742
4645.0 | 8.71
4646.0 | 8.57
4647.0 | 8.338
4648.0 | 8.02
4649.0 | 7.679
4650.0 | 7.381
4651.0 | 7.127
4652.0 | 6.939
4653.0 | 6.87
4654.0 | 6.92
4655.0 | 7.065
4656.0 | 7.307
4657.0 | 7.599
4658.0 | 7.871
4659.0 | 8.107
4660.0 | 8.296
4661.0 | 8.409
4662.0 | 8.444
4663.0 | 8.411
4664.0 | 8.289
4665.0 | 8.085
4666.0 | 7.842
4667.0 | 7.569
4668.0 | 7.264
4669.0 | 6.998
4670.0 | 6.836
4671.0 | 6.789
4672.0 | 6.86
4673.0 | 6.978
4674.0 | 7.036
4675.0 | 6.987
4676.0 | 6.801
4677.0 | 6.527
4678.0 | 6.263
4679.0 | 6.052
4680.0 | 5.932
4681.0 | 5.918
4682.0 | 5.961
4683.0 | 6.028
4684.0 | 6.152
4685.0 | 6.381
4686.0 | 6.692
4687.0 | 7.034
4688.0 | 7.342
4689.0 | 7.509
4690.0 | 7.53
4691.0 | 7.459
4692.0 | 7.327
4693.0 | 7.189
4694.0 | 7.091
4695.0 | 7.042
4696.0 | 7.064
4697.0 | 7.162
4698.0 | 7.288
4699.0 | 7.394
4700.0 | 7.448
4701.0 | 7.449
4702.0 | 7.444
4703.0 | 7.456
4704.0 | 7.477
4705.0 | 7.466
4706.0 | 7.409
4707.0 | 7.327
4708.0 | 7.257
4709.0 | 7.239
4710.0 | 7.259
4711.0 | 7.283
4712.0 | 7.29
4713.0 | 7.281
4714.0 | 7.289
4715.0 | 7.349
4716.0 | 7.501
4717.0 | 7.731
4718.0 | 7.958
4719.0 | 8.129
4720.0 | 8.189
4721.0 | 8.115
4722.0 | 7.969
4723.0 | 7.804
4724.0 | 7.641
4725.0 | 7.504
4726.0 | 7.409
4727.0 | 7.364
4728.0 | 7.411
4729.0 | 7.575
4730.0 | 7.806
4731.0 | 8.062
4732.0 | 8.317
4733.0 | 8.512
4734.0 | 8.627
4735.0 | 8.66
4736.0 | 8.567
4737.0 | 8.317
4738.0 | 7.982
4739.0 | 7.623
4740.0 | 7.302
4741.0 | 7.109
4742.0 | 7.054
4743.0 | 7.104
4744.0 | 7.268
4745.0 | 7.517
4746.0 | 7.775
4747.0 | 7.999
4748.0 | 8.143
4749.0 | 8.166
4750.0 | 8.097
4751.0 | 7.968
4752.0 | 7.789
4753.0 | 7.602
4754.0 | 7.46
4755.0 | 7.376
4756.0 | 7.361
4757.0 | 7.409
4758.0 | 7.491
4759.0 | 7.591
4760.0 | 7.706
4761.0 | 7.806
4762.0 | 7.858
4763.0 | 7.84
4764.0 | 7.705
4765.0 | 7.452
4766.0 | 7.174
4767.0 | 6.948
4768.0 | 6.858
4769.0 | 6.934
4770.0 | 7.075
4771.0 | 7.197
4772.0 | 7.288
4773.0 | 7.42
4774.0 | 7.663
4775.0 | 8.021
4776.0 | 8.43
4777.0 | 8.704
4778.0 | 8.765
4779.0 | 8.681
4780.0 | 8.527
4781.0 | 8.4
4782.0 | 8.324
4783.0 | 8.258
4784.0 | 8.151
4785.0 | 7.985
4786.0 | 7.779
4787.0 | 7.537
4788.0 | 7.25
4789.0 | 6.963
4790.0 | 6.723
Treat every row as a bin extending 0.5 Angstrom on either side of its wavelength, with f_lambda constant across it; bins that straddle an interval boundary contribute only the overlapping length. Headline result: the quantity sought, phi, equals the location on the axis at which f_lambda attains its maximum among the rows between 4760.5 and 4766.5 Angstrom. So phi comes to 4762.0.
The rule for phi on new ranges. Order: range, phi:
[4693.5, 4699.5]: 4699.0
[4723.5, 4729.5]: 4724.0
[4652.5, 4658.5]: 4658.0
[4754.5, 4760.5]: 4760.0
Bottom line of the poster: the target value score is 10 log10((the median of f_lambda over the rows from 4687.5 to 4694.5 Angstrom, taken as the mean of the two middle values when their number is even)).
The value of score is 8.66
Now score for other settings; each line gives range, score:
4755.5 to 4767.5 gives 8.77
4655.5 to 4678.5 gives 8.64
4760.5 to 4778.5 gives 8.78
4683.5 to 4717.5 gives 8.64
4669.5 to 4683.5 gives 8.23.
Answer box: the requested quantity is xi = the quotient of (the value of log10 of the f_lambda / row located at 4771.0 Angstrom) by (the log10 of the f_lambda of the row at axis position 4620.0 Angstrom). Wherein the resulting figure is 0.97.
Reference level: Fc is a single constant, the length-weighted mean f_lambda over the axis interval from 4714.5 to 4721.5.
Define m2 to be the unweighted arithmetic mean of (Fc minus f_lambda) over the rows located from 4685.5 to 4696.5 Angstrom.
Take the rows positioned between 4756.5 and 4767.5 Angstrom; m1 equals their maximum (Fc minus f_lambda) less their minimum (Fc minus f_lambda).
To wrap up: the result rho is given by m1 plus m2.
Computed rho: 1.56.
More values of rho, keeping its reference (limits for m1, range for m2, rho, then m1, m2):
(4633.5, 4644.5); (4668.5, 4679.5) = 1.64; 0.52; 1.1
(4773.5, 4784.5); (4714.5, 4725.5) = 1.15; 1.10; 0.0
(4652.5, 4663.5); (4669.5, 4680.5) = 2.79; 1.57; 1.2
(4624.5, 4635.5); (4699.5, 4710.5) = 1.48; 1.01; 0.5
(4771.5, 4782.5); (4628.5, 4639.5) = 0.96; 1.48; -0.5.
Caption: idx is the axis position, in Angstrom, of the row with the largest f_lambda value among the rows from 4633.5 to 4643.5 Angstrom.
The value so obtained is 4643.0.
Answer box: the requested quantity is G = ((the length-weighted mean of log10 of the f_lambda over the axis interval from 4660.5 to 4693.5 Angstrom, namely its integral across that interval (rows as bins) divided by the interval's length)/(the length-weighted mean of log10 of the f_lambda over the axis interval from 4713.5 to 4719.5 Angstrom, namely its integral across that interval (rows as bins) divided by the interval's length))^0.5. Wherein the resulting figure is 0.98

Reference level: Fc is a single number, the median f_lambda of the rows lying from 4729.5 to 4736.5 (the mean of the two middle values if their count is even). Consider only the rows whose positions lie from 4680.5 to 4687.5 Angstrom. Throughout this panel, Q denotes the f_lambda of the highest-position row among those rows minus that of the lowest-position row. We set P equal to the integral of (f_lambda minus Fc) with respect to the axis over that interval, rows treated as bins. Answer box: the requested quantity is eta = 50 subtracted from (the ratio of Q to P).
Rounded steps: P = -15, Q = 1.1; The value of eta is -50.1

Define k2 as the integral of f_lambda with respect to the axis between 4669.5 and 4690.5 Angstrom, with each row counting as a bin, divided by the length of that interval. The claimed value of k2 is 6.65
